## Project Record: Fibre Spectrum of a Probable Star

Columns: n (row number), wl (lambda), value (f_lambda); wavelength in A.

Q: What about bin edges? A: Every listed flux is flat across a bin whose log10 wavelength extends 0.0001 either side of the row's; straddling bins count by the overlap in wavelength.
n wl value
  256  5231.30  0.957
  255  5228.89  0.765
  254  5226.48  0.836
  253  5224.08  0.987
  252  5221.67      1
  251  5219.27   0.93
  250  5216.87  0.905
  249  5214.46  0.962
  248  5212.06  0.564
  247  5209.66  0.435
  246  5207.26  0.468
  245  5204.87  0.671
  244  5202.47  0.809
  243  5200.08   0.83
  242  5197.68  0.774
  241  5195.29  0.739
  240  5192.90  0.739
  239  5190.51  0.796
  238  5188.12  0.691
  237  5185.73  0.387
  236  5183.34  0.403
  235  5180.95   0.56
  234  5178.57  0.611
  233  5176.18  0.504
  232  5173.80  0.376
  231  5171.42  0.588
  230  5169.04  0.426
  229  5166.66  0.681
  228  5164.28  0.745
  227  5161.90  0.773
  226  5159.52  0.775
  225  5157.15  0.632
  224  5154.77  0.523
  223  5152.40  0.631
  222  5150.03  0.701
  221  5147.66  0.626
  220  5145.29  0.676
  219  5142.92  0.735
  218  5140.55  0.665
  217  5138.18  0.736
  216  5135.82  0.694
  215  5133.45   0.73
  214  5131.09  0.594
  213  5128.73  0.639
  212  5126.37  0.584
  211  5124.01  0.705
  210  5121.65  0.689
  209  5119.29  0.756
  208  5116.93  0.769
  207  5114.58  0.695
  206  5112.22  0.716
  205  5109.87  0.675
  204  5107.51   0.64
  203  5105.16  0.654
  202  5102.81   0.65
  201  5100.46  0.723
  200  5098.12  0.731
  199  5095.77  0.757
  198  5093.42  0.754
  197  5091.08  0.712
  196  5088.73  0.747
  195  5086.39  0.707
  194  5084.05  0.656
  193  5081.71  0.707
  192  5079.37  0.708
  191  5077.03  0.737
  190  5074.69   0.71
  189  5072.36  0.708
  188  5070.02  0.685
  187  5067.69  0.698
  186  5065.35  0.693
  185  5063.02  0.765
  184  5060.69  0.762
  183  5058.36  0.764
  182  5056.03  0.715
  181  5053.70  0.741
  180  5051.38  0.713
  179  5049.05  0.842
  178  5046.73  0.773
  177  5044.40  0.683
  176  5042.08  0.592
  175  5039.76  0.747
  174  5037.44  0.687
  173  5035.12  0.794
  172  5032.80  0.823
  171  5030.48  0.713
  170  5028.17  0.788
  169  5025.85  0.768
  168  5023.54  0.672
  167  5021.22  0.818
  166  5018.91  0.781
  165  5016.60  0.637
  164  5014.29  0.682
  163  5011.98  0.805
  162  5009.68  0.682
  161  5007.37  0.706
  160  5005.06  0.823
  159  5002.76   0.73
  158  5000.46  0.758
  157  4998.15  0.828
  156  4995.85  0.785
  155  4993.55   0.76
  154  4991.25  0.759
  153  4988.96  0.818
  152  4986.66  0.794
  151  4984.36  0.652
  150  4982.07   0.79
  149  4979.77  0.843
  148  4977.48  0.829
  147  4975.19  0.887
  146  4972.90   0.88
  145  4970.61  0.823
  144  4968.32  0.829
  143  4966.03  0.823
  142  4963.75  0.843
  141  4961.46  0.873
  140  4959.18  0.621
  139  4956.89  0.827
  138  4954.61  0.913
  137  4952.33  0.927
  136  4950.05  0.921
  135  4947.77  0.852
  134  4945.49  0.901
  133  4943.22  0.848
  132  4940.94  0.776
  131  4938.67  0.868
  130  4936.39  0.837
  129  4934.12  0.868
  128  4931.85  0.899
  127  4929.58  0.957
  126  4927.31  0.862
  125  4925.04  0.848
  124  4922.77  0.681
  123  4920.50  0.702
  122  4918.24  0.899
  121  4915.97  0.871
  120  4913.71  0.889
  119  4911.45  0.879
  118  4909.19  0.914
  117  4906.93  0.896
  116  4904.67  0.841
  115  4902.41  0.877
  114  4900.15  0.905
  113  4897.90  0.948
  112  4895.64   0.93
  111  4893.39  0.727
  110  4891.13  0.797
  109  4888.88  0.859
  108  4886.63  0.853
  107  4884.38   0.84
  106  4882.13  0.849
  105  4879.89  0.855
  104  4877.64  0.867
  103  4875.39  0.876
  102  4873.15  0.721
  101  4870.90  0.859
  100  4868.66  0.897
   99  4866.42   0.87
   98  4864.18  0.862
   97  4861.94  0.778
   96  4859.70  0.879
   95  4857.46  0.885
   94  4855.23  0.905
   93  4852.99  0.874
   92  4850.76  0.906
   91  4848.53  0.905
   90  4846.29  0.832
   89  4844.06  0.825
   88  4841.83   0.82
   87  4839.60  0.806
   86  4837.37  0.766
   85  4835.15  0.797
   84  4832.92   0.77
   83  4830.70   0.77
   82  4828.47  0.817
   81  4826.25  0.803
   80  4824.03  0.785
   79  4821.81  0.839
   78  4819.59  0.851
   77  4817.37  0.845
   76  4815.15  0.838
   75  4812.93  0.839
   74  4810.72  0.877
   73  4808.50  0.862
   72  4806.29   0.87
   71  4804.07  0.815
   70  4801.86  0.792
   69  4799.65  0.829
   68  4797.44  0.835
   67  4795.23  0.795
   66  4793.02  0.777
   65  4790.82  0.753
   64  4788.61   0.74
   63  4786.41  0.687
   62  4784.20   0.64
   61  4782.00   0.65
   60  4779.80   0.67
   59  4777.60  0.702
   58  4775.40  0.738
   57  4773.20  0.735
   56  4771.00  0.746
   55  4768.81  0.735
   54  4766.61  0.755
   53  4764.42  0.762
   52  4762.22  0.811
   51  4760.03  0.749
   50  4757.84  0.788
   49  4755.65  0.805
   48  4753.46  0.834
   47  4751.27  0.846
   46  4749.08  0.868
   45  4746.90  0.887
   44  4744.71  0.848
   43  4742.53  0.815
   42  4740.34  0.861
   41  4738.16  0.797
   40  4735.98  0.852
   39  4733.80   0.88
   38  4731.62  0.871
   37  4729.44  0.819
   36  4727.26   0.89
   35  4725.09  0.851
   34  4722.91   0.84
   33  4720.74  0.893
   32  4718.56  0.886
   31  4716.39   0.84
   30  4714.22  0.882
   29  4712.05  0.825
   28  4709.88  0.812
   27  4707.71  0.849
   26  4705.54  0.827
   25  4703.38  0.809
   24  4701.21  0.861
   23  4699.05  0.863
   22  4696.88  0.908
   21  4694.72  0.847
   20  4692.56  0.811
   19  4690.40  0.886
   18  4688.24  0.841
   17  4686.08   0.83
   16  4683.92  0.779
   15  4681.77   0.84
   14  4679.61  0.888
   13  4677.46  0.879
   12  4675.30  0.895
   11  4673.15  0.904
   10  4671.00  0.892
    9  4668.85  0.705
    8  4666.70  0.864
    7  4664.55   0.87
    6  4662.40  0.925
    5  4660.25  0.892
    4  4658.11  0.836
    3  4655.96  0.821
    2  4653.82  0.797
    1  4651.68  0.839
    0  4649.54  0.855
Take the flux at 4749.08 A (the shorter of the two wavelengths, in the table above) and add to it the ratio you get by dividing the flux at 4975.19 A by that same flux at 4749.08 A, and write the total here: 1.89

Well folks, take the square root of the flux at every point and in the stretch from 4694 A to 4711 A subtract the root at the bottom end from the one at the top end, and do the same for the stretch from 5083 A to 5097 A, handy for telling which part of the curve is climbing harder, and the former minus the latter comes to -0.08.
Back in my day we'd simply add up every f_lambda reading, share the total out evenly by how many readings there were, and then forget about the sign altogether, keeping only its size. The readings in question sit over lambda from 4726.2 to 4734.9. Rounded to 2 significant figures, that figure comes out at 0.86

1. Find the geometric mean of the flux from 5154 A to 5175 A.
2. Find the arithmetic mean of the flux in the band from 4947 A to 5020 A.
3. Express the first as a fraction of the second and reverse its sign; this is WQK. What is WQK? -0.75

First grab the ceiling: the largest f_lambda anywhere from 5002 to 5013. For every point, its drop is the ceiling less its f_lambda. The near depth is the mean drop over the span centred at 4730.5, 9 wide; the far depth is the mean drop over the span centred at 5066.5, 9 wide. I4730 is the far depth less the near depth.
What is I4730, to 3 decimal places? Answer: 0.155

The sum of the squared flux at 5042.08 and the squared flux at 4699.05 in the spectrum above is 1.1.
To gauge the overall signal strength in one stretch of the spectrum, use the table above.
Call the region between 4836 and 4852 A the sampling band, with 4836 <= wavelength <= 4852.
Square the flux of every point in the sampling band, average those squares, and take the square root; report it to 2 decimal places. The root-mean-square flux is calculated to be 0.84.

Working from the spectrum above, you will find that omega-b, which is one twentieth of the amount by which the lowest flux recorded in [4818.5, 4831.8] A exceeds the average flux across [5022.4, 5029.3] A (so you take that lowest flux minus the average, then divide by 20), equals 0.001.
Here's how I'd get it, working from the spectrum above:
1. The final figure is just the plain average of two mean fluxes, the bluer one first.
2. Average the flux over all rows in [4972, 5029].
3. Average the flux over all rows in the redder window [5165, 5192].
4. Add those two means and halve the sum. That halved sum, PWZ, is 0.66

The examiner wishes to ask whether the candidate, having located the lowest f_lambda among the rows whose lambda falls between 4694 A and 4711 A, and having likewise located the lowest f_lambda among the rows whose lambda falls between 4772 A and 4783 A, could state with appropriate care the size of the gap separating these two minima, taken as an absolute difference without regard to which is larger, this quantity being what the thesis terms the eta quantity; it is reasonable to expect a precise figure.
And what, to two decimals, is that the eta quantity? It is 0.16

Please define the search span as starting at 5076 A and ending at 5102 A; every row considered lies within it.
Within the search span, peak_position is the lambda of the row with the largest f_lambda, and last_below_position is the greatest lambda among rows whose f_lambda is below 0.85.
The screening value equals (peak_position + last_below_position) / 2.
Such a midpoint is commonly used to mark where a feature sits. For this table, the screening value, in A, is 5098.1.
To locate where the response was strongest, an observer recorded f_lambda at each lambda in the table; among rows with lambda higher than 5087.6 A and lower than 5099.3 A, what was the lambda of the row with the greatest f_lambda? 5095.77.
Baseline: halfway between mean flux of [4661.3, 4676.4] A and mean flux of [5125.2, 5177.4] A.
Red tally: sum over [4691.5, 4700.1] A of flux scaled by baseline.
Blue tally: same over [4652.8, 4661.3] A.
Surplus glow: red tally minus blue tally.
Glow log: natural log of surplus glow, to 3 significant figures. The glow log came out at -2.20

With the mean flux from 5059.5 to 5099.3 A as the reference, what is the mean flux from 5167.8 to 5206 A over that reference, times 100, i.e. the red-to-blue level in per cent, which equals 86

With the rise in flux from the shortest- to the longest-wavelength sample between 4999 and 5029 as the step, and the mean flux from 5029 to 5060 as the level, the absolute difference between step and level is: 0.71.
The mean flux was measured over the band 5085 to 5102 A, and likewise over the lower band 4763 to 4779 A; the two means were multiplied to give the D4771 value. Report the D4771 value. 0.54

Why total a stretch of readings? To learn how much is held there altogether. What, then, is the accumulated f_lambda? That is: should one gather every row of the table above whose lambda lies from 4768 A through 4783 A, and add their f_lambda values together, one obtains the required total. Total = 4.98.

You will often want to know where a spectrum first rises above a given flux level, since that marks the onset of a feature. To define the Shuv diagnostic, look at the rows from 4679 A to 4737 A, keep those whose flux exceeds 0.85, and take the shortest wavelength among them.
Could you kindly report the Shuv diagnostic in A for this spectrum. 4679.61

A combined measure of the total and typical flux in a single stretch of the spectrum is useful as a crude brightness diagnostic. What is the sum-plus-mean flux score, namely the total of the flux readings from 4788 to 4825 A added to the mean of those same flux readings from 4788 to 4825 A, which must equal 14.8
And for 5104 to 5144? 12.4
